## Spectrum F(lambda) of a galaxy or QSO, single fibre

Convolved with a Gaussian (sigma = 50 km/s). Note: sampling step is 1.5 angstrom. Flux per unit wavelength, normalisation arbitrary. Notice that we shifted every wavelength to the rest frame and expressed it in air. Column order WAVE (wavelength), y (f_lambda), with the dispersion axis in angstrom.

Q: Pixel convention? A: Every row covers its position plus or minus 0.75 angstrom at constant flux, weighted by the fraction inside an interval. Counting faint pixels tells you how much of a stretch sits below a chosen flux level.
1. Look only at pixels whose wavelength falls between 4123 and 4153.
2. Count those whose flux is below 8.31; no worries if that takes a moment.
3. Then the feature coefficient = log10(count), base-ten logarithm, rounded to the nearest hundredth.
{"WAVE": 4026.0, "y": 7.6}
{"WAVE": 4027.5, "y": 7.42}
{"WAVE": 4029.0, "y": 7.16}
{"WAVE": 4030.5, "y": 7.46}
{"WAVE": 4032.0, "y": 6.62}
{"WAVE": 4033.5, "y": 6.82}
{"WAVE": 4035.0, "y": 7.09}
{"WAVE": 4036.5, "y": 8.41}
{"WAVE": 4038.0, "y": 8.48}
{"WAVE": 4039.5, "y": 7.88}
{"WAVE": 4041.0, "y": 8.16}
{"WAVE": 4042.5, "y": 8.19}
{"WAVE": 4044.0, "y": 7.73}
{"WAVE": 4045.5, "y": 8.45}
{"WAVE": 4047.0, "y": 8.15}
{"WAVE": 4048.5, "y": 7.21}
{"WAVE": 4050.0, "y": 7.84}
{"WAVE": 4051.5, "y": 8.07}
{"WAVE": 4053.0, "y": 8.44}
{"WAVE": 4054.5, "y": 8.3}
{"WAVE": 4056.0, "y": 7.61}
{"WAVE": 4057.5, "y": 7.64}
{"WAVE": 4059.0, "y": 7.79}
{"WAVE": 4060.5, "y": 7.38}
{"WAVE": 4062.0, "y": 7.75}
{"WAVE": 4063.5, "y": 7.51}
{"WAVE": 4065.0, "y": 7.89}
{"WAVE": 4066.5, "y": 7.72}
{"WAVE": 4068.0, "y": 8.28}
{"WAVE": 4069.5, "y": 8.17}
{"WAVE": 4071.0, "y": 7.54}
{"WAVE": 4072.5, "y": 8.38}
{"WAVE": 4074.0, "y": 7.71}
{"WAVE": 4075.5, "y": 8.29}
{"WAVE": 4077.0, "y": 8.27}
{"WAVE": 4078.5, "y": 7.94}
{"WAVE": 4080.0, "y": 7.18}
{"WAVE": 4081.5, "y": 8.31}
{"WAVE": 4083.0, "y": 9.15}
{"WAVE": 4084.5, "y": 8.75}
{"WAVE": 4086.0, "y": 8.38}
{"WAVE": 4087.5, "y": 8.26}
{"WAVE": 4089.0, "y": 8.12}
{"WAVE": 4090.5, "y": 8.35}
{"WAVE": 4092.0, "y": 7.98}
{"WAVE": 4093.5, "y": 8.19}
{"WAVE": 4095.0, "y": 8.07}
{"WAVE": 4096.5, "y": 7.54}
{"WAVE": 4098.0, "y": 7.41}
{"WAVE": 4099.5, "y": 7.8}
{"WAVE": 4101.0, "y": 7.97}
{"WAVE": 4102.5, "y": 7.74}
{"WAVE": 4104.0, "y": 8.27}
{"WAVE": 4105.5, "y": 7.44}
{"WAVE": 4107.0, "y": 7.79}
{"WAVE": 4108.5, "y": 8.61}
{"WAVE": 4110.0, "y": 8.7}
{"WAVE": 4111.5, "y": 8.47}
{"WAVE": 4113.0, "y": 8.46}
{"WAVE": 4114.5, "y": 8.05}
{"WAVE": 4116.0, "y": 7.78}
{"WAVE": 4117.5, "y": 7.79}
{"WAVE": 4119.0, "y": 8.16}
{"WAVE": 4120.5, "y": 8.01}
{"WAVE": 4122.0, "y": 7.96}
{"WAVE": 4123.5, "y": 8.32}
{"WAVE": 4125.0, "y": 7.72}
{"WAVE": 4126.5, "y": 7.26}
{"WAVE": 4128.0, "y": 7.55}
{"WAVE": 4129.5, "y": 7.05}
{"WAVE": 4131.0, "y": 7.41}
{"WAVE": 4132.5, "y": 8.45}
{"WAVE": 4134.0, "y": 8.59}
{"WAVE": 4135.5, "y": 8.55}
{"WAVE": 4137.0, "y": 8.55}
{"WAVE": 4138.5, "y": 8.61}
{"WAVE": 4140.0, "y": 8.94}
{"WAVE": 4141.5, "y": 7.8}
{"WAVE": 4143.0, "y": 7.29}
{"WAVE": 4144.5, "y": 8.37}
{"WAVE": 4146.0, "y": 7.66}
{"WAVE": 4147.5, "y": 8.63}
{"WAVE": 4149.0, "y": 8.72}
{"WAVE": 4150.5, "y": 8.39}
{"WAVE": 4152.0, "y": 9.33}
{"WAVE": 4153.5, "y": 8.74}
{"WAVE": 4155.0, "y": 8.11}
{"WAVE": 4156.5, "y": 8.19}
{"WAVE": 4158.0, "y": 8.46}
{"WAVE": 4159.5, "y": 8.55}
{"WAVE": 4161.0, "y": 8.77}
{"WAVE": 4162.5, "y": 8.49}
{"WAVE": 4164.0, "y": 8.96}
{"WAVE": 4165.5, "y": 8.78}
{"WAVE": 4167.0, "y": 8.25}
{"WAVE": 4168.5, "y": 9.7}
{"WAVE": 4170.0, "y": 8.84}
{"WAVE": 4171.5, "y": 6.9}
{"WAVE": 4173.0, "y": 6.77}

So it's 0.90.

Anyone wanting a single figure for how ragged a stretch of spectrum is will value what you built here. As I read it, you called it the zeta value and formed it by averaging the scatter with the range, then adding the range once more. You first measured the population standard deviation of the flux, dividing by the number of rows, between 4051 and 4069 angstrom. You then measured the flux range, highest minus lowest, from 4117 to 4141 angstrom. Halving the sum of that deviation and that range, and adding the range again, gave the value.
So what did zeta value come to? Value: 3.0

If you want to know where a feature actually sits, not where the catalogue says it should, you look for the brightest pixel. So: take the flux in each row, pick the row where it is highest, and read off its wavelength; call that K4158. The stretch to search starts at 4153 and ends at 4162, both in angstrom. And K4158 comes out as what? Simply 4161.0 angstrom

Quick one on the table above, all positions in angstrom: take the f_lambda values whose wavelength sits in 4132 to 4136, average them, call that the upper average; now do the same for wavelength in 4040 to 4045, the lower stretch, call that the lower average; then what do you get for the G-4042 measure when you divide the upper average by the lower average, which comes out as 1.06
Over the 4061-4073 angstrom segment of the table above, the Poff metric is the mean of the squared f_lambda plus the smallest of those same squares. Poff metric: 119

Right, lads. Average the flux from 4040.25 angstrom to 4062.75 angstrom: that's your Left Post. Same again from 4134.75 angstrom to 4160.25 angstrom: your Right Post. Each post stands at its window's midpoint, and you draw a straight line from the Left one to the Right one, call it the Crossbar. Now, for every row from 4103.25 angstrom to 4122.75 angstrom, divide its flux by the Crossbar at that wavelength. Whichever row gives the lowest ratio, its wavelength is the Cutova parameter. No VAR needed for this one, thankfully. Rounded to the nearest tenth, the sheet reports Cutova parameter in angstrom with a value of 4105.5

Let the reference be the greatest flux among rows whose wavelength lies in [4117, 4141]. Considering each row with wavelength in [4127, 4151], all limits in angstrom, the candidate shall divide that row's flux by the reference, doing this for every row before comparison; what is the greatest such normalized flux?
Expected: 1.00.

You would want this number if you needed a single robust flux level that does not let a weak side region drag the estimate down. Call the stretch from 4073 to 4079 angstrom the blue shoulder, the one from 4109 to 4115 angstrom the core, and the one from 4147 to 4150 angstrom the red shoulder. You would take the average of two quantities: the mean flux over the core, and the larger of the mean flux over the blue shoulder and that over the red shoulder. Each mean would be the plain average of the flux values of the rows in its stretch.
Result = 8.55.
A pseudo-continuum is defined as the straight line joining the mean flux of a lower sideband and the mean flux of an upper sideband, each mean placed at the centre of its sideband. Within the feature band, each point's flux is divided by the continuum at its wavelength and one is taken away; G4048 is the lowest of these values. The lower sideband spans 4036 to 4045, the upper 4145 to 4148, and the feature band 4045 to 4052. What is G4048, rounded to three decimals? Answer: -0.114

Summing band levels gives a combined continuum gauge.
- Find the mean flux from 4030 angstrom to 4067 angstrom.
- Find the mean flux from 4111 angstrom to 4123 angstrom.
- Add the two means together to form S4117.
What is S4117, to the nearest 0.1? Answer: 15.9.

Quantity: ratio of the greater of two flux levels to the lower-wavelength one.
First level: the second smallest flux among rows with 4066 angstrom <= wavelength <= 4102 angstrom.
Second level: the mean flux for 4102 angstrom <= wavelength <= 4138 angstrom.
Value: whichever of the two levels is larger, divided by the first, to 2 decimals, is 1.08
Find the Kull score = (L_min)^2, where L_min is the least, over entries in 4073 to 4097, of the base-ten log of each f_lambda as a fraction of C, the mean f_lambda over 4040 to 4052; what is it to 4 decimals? 0.0021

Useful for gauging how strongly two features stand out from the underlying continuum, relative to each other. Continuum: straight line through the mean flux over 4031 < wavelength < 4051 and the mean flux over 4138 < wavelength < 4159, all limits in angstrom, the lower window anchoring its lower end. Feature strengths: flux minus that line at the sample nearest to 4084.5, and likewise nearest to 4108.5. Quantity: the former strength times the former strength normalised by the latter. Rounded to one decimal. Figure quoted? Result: 1.2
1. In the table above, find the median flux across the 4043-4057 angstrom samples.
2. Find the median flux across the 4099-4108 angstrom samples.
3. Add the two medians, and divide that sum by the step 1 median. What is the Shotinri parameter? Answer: 1.966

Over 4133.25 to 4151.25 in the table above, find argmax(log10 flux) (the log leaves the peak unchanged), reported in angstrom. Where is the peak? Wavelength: 4140.0 angstrom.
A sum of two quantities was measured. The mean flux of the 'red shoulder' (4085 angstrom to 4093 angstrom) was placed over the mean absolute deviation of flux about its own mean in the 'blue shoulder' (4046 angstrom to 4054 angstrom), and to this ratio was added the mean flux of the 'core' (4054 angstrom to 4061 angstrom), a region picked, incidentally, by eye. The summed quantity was 32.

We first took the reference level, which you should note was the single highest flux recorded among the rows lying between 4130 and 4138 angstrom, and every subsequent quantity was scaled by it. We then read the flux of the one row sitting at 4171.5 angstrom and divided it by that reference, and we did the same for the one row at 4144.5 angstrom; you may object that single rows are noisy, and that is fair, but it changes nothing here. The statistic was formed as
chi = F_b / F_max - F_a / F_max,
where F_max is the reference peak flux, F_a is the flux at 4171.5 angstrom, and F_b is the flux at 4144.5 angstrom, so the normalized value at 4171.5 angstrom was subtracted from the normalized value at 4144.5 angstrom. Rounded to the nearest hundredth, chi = 0.17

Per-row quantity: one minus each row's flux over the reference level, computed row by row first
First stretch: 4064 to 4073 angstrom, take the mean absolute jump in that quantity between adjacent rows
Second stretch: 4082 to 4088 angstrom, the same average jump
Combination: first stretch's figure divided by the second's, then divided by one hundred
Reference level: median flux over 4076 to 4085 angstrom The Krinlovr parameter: 0.016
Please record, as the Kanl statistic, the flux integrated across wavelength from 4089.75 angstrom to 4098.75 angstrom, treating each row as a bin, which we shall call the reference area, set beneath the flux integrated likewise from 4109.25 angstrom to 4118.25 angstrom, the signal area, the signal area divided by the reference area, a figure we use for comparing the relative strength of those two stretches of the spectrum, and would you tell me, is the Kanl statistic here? 1.04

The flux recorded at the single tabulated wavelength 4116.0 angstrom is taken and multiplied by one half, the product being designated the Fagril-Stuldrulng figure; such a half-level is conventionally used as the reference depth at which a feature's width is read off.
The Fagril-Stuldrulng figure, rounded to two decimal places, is 3.89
